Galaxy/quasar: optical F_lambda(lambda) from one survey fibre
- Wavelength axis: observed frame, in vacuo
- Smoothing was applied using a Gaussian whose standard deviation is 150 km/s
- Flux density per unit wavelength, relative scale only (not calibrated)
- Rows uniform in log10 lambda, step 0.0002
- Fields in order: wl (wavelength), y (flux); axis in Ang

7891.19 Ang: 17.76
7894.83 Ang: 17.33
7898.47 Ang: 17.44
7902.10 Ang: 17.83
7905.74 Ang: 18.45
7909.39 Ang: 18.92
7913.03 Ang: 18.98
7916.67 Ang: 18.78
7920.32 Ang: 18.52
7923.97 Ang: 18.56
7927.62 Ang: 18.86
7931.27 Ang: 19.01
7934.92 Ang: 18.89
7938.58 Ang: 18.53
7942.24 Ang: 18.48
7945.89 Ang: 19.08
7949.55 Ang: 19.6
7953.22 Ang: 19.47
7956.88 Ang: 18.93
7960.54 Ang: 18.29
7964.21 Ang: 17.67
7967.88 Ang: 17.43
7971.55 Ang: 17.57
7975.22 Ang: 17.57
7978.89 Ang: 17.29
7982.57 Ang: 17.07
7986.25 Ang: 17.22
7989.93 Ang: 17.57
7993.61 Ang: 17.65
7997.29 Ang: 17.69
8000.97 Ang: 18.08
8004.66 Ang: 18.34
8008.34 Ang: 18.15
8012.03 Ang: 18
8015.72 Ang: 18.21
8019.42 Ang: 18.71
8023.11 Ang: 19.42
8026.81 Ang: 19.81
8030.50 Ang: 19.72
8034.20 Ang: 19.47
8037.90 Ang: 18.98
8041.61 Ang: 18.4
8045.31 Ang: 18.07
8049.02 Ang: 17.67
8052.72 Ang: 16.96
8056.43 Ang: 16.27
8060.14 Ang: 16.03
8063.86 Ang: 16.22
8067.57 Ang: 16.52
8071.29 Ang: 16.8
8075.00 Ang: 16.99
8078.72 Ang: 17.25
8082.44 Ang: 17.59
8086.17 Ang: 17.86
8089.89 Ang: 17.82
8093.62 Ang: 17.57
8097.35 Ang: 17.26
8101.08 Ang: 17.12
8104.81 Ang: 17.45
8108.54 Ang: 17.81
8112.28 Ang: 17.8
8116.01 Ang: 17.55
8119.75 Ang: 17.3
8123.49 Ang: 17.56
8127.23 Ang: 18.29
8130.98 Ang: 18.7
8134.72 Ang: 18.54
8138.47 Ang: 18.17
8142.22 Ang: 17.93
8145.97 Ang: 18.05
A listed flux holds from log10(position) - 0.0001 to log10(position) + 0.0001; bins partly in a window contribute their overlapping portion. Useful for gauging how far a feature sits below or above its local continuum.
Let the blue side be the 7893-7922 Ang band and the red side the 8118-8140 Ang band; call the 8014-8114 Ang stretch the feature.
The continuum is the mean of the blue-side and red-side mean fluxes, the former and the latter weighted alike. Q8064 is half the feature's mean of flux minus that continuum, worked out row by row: -0.2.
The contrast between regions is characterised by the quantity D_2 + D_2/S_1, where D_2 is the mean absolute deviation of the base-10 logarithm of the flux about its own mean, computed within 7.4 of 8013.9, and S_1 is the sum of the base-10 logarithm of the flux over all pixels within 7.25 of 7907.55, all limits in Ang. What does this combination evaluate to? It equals 0.0062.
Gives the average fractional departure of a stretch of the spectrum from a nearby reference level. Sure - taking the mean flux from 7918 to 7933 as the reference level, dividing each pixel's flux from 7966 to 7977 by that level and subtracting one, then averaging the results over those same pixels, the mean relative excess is -0.065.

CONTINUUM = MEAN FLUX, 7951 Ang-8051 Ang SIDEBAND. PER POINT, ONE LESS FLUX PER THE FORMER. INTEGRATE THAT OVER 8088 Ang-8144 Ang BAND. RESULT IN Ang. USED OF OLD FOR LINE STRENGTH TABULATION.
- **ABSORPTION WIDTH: 1.4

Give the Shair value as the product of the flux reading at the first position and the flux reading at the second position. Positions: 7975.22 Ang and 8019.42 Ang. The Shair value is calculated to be 329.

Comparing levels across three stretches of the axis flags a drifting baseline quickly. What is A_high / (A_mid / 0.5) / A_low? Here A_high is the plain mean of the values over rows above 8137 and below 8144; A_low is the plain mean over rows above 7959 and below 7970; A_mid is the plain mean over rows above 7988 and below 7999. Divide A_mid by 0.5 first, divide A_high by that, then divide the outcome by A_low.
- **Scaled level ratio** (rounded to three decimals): 0.029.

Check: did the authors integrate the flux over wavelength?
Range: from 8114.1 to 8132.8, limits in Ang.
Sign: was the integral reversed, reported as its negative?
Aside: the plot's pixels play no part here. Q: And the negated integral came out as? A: -334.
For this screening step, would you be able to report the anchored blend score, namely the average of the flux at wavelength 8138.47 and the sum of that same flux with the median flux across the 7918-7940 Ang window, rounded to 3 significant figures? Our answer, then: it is 27.5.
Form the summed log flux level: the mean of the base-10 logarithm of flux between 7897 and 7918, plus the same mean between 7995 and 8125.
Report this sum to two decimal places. 2.51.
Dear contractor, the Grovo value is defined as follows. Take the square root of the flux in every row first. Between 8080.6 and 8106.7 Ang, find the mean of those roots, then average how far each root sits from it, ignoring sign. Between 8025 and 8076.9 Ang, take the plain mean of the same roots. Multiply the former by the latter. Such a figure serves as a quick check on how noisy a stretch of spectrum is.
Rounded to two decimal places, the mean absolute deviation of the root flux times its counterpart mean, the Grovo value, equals 0.11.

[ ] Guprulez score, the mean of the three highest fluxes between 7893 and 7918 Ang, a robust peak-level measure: 18.9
